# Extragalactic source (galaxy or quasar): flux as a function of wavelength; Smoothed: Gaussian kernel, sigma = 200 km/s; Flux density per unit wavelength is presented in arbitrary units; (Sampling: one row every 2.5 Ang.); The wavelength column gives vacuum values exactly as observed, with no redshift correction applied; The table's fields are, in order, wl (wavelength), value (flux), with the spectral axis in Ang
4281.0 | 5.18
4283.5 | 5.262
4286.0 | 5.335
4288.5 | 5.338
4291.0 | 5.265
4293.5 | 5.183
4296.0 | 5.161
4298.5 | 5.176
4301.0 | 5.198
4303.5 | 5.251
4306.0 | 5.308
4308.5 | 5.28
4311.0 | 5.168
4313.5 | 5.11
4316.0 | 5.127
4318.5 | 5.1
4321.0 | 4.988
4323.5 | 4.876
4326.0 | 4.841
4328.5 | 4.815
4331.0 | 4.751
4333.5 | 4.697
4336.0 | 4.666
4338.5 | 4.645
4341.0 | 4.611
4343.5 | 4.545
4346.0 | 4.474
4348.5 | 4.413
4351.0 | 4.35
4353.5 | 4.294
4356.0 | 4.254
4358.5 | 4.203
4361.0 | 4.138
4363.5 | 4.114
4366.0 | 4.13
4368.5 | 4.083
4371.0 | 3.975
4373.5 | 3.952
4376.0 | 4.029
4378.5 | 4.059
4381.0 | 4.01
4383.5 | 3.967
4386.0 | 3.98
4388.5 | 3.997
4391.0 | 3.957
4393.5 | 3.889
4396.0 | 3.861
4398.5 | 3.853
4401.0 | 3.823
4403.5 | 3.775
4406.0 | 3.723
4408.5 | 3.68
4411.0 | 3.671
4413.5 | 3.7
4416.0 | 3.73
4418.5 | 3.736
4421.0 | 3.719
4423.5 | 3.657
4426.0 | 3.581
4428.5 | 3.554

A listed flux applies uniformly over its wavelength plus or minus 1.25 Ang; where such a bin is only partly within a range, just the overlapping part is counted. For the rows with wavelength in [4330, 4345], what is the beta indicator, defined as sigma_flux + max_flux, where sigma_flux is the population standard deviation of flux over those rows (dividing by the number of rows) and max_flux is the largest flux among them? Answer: 4.8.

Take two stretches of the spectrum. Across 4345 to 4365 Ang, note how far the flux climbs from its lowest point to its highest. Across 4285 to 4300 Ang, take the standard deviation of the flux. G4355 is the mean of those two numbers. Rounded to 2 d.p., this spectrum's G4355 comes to 0.22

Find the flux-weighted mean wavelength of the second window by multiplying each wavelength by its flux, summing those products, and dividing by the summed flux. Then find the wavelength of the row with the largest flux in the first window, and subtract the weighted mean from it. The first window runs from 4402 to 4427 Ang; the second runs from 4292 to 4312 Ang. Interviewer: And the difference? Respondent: 101.2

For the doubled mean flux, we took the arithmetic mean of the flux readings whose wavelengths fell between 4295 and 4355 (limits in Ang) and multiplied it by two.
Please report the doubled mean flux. 9.7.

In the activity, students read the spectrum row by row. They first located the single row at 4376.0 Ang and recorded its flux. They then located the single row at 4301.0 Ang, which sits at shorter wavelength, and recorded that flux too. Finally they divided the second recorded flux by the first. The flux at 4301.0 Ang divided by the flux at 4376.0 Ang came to 1.29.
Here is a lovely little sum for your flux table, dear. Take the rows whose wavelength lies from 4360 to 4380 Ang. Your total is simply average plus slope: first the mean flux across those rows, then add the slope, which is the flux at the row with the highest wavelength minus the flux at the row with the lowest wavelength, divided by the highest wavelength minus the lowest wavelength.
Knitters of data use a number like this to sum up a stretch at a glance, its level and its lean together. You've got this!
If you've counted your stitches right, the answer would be 4.1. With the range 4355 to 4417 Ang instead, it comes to 3.9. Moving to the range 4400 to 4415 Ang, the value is 3.7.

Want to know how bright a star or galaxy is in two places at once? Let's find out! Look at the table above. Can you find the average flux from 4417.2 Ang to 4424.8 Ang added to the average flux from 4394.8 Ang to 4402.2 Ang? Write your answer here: 7.55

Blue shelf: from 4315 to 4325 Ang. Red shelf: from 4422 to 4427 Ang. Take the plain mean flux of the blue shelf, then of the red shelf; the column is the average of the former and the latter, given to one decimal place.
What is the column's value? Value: 4.3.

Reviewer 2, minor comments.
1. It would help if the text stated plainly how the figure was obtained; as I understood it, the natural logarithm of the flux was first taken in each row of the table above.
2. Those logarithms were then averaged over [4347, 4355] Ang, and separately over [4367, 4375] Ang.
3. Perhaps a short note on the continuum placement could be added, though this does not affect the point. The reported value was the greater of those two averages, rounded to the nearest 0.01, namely 1.47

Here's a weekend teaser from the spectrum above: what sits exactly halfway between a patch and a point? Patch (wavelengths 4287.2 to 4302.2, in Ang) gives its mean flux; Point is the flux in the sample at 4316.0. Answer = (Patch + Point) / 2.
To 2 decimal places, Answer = 5.17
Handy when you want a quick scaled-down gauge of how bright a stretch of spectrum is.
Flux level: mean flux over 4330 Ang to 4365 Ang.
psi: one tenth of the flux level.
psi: 0.44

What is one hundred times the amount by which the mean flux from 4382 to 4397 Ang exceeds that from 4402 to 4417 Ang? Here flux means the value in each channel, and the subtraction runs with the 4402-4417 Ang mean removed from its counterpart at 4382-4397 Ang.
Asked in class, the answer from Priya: 23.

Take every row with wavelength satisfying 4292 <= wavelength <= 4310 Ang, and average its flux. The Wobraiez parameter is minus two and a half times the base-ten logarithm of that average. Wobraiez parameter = -1.8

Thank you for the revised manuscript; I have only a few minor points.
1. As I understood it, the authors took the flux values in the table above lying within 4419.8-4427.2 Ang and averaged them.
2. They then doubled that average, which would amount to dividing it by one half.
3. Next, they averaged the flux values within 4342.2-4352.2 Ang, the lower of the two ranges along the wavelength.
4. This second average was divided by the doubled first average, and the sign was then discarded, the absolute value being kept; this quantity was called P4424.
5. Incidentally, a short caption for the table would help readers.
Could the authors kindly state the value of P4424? 0.61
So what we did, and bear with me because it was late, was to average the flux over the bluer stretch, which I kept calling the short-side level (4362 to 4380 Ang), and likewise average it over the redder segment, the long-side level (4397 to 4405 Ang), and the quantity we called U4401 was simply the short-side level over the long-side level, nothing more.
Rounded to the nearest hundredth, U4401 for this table 1.06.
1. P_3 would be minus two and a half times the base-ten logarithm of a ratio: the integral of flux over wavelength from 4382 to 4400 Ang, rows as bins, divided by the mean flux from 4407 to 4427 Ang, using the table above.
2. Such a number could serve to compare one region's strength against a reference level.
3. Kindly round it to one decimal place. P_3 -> -3.2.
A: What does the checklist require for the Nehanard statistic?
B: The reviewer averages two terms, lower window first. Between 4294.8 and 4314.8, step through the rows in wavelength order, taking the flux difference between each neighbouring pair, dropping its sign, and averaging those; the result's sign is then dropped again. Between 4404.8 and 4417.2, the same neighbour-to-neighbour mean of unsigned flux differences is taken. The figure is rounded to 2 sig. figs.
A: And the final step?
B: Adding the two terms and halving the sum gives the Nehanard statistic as 0.039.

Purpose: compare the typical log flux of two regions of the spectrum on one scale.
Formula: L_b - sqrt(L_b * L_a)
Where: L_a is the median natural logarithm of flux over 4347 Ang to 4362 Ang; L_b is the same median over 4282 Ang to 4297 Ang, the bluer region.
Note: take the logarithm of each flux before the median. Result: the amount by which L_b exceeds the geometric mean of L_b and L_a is 0.11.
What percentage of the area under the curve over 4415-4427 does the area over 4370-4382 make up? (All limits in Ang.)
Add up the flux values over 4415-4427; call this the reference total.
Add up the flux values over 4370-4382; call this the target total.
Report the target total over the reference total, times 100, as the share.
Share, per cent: 109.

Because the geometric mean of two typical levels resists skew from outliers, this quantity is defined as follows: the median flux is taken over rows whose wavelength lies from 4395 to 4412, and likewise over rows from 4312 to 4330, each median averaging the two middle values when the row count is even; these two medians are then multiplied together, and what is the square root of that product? 4.34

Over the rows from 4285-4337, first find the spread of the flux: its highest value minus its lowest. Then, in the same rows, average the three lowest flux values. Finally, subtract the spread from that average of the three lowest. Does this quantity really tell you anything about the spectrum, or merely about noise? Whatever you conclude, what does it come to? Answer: 4.0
